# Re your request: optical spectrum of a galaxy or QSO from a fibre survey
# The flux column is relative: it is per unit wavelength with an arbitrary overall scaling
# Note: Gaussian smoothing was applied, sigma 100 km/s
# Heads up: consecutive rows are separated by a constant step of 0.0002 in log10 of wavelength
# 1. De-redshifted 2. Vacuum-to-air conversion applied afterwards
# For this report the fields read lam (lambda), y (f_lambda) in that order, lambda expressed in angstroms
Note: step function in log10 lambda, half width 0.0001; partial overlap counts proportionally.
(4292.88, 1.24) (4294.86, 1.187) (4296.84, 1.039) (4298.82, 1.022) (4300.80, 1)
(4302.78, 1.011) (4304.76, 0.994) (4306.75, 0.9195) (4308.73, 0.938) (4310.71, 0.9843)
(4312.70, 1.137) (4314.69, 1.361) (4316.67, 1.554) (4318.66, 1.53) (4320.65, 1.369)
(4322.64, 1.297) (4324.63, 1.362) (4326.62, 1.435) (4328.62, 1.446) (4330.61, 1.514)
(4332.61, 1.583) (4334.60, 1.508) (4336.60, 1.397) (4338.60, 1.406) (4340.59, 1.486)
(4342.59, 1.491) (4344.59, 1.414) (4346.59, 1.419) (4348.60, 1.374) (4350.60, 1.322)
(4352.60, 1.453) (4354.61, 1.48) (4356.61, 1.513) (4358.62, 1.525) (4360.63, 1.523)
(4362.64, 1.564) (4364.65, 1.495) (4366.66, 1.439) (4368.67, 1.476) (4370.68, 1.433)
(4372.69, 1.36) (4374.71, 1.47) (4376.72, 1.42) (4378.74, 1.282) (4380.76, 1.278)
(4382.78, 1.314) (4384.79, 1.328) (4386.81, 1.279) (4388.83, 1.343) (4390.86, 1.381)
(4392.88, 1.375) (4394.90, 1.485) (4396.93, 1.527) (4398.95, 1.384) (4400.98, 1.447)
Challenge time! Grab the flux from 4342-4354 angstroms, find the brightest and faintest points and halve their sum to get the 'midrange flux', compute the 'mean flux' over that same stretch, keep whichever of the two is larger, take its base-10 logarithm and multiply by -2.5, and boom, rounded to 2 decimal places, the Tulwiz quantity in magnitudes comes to -0.37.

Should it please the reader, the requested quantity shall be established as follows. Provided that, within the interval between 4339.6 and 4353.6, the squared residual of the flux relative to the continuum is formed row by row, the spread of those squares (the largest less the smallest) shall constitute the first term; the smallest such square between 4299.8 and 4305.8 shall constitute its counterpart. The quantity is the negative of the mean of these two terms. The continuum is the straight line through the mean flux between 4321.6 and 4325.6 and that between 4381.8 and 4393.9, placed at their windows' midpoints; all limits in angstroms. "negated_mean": -0.063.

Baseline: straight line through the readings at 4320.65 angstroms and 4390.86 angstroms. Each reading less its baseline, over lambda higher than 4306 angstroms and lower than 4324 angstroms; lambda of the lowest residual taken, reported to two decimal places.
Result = 4306.75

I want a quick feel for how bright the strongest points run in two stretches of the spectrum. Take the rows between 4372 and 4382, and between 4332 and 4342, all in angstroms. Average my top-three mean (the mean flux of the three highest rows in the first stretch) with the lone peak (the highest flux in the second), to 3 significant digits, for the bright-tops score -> 1.50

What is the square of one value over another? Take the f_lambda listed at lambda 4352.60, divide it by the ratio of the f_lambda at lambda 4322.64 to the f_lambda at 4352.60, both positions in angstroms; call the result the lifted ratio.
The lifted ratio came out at 1.63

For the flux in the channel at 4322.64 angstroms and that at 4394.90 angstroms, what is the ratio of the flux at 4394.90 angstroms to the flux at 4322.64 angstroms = 1.14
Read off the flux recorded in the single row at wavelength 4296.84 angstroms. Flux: 1.039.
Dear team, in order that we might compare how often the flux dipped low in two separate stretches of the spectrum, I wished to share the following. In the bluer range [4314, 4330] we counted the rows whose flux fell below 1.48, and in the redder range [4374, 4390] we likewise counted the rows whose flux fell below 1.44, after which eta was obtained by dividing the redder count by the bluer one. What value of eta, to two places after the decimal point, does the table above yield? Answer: 1.17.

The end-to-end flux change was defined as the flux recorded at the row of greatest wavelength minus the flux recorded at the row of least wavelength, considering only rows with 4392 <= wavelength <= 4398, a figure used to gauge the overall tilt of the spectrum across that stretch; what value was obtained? 0.2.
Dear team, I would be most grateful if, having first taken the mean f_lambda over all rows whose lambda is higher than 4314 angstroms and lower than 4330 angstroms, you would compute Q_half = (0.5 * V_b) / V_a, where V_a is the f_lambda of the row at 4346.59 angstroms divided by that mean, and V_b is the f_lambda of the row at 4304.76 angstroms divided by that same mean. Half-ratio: 0.35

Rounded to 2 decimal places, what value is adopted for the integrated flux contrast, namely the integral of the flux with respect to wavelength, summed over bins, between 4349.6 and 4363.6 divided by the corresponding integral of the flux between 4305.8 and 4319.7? 1.24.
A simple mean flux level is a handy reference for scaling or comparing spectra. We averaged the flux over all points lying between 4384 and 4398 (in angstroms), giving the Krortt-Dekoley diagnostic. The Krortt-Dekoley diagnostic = 1.39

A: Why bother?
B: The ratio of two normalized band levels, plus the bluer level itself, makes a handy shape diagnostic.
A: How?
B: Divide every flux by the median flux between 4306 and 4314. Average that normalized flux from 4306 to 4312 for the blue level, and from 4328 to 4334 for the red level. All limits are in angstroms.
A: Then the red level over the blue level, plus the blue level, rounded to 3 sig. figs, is 2.58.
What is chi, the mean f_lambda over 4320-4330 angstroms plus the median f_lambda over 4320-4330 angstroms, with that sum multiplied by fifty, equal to 138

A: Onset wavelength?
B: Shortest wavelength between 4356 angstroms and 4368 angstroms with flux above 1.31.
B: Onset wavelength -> 4356.61 angstroms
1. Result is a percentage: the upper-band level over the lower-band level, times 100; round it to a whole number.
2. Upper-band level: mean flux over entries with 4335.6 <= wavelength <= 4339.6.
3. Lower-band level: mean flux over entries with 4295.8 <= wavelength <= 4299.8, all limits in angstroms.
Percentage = 136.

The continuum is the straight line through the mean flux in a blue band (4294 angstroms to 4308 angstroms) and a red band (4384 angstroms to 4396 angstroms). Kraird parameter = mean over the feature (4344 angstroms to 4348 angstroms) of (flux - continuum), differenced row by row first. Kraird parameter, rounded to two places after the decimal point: 0.22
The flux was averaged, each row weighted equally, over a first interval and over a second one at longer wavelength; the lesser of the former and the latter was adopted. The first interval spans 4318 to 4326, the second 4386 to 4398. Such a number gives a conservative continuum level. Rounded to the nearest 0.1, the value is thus 1.4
